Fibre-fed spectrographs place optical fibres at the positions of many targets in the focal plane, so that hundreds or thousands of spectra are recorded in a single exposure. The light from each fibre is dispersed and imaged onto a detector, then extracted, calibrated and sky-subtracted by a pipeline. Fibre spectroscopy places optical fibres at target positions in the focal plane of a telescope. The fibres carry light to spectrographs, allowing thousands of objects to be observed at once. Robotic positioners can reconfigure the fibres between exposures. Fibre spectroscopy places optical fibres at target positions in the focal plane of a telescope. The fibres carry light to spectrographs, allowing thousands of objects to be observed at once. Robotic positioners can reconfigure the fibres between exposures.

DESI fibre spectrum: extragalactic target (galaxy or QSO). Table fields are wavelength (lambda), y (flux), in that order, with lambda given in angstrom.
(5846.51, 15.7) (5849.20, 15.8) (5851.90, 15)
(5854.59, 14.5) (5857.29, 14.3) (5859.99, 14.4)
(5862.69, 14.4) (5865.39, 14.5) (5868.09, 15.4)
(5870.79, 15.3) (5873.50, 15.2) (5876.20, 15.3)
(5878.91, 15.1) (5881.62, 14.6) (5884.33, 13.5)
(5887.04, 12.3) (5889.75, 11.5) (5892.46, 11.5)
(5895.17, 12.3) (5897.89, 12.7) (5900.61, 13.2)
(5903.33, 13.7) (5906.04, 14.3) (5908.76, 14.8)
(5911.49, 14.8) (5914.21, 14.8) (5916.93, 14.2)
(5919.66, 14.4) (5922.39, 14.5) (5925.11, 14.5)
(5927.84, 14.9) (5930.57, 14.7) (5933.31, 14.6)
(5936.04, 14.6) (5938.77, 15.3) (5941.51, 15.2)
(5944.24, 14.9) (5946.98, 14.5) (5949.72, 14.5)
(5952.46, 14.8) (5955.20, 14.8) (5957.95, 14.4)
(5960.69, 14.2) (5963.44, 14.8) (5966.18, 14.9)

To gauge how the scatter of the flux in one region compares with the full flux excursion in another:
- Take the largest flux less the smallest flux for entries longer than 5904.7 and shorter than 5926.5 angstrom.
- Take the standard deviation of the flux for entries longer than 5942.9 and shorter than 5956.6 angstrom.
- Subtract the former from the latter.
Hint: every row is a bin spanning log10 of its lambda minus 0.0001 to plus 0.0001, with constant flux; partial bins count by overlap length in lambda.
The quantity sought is -0.4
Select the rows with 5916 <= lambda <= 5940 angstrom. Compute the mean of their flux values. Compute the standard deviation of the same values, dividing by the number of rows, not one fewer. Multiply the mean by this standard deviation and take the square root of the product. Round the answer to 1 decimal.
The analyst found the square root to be 2.1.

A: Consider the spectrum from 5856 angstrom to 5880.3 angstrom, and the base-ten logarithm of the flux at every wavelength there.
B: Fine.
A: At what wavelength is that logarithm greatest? 5868.09 angstrom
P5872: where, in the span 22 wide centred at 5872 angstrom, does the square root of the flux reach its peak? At 5868.09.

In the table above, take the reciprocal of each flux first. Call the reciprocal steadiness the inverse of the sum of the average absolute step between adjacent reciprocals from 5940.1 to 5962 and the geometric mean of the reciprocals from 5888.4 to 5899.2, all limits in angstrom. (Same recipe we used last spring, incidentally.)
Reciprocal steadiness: 11.8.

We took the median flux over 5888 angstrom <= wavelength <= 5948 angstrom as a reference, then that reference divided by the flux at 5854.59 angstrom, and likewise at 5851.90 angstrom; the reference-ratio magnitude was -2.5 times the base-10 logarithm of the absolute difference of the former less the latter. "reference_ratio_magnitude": 3.7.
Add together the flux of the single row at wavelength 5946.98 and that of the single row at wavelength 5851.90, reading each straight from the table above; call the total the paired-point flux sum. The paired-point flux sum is 29.5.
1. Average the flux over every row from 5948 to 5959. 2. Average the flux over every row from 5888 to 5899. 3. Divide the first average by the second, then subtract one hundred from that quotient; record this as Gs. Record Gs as -98.8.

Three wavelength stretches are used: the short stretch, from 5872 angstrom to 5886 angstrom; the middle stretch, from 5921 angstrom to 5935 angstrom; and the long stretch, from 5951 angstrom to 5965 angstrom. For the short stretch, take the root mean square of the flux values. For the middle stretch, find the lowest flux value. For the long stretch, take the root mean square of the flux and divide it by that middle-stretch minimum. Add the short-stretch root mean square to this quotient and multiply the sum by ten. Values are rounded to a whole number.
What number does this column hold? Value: 158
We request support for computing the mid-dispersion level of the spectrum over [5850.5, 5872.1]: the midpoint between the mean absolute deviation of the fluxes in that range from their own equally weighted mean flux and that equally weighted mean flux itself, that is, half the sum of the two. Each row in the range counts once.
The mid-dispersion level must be 7.55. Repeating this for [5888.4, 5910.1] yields 7.00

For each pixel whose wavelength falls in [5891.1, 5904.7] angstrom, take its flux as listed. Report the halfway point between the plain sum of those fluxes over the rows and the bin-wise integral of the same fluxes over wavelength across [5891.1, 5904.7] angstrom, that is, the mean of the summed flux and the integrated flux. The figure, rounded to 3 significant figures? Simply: 118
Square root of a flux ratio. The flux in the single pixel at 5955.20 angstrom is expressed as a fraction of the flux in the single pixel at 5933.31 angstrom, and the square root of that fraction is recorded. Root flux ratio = 1.01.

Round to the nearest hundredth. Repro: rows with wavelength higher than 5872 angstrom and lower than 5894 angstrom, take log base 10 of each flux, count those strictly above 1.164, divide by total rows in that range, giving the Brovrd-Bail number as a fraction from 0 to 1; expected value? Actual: 0.50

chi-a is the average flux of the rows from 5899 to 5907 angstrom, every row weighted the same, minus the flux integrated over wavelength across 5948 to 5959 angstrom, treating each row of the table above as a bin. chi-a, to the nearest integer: -147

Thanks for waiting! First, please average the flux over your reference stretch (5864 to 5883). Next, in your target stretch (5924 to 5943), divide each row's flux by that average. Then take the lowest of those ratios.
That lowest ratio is 0.963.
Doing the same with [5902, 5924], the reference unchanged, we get 0.910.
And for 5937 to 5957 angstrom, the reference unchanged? 0.963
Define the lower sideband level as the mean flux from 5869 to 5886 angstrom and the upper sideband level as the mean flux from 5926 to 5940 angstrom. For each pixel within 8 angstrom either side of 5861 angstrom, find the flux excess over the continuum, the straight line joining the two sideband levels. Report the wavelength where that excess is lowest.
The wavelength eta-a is 5857.29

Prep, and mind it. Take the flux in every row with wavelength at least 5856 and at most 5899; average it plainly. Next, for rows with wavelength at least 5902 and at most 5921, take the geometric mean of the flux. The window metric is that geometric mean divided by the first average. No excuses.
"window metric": 1.04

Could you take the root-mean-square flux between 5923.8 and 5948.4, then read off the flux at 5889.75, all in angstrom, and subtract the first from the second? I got -3.3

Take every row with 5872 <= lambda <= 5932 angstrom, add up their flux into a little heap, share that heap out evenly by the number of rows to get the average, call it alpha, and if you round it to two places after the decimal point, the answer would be 13.95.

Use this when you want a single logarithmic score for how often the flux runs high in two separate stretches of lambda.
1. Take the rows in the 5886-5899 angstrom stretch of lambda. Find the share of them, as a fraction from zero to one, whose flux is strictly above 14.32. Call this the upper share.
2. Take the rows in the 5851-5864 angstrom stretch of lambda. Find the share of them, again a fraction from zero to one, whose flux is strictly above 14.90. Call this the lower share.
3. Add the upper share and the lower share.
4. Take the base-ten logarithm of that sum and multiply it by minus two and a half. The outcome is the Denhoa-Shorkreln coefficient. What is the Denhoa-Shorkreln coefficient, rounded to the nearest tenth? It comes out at 1.7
